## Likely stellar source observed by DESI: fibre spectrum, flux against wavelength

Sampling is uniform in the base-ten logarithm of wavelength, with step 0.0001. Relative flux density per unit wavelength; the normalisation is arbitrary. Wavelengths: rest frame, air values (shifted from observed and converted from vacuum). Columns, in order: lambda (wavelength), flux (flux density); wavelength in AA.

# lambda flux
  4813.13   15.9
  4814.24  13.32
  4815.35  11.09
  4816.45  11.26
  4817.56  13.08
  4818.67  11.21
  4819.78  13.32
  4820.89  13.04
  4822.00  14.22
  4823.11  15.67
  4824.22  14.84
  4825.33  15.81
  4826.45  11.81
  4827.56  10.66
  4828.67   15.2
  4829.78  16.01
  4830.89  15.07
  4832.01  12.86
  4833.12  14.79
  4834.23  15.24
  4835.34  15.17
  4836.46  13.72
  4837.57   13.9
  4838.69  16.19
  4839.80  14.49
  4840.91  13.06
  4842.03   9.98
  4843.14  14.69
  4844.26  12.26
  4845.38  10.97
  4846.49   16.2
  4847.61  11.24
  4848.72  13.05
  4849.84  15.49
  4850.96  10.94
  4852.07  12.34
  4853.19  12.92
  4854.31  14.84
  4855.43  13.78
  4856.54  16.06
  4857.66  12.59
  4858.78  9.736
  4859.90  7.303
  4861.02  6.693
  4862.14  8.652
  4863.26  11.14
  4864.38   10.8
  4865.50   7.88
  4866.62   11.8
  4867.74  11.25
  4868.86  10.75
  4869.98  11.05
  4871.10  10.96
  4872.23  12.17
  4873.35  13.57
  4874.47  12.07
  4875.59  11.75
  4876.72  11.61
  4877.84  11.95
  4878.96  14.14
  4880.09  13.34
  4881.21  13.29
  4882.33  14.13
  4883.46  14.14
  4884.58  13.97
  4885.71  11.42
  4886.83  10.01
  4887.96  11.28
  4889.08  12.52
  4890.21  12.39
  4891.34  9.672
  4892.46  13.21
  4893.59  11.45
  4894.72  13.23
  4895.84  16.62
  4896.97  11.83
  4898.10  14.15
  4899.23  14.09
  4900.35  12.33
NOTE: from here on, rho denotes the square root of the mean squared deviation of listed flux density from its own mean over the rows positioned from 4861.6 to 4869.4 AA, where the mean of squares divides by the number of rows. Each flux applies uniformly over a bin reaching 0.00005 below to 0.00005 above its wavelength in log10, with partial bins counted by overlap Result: 1.36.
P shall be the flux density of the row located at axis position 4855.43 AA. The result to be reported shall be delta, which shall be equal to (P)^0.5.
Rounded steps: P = 13.78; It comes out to 3.7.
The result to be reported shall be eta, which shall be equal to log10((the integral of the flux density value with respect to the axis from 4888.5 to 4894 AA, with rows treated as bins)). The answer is 1.81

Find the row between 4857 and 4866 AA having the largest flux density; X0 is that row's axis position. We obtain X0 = 4857.66 AA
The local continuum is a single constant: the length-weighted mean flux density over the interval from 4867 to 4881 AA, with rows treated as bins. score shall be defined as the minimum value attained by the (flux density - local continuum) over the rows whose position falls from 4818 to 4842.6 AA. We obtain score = -2.1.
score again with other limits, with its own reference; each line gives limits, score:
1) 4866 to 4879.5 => -1.3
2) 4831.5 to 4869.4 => -5.4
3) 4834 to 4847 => -2.1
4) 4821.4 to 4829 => -1.4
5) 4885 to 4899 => -2.4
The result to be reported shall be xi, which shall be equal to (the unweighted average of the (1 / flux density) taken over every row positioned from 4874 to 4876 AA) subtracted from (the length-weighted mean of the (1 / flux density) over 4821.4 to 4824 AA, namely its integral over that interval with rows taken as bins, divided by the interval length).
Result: -0.017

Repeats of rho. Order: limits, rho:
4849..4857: 1.70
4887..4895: 1.17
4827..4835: 1.72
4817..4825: 1.34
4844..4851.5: 2.01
